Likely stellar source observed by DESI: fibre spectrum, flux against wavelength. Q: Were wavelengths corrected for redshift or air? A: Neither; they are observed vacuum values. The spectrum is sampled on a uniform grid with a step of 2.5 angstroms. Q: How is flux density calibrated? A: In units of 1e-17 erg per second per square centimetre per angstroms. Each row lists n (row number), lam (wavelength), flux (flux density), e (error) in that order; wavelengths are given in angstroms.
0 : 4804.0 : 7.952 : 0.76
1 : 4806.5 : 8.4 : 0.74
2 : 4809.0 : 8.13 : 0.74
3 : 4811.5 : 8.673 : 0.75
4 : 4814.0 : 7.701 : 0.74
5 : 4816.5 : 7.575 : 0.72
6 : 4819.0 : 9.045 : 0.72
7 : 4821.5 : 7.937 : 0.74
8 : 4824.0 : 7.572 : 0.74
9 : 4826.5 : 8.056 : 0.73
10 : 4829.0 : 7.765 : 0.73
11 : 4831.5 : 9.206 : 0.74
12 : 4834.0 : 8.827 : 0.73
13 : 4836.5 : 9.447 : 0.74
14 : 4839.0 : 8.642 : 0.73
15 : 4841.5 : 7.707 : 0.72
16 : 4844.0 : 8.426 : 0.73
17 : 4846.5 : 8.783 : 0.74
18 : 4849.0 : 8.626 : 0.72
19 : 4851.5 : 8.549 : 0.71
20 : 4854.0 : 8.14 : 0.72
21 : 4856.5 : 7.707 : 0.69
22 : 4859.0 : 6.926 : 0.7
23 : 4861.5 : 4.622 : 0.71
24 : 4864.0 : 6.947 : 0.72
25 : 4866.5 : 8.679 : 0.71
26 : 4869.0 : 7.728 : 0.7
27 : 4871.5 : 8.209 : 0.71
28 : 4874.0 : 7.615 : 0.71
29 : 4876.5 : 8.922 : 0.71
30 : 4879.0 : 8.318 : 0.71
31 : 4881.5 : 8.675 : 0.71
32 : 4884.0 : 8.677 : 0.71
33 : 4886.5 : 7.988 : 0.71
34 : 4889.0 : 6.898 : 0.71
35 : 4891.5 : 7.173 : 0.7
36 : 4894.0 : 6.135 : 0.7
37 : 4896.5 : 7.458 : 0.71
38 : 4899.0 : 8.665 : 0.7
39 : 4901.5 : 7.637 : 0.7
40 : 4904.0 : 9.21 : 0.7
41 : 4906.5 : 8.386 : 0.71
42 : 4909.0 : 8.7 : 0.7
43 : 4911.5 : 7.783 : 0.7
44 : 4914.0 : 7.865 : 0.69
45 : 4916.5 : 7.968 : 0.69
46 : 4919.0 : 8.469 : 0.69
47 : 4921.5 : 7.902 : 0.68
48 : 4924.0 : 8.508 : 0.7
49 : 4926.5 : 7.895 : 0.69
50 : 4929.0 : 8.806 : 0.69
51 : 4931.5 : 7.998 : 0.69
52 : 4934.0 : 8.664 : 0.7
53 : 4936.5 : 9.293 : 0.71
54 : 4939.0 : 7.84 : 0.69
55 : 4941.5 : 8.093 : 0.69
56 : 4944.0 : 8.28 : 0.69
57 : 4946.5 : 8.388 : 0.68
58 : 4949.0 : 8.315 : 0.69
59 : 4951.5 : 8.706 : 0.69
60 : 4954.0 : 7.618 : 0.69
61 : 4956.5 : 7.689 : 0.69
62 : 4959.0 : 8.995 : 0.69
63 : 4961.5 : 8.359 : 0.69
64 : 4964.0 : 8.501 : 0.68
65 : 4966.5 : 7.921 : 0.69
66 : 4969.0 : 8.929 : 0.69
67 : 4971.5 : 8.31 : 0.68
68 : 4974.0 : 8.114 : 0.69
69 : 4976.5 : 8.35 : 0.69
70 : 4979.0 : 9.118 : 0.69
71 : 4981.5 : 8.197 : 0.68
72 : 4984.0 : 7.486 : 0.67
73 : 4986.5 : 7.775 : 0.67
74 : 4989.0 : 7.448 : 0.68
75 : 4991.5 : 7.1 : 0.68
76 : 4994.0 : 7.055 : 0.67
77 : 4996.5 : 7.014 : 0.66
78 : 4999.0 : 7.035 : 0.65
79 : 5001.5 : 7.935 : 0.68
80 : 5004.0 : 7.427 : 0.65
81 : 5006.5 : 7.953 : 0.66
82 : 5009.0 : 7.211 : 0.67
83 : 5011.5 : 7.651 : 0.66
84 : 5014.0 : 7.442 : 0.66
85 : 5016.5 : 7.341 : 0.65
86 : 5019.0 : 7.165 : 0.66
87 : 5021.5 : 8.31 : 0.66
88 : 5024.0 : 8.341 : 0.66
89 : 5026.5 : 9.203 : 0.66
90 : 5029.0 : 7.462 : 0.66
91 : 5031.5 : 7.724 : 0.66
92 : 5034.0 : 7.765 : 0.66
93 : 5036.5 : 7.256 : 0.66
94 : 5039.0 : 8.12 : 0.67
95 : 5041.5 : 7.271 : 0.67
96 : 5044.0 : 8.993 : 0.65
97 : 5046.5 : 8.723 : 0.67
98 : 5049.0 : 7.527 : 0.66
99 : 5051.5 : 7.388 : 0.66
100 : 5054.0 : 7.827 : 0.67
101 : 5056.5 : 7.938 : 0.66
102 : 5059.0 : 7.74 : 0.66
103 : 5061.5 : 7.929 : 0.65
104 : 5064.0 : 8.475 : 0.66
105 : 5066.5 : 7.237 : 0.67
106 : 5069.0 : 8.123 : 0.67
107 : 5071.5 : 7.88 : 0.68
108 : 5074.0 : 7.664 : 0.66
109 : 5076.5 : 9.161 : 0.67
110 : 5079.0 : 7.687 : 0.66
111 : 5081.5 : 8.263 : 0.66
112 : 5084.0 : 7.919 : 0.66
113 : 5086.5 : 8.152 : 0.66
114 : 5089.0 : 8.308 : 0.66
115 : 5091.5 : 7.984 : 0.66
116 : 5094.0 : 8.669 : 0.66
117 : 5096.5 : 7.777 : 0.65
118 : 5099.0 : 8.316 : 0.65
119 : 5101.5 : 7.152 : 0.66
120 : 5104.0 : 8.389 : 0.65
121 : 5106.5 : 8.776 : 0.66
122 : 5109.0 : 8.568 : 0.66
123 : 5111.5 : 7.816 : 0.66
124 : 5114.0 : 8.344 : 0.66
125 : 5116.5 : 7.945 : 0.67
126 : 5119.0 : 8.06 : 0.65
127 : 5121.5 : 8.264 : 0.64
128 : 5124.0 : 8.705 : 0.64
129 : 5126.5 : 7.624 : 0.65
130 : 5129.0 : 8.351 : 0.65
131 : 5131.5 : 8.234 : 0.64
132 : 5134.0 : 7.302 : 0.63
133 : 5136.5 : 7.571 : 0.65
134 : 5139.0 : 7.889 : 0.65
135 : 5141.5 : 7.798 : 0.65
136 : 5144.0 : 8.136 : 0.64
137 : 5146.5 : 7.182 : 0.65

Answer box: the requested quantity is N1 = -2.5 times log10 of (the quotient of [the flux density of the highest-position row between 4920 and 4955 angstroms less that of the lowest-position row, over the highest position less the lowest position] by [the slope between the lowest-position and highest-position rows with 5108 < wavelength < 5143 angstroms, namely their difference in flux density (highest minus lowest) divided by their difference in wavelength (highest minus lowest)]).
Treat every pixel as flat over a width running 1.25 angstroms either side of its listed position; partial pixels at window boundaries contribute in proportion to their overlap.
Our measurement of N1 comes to 1.1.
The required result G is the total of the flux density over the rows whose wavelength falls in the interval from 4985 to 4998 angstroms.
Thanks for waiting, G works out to 36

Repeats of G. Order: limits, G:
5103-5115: 42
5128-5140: 39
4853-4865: 34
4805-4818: 40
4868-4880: 41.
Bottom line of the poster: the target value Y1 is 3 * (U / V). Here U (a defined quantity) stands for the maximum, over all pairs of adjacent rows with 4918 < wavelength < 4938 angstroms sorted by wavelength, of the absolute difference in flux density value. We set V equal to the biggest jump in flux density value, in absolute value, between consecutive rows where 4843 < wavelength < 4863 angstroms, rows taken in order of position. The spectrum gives 1.2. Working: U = 0.91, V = 2.3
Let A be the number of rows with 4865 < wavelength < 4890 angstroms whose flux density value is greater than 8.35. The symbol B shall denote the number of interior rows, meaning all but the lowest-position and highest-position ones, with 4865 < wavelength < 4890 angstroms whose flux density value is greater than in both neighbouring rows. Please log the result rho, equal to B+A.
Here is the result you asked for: 7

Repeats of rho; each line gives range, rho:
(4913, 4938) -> 8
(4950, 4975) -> 8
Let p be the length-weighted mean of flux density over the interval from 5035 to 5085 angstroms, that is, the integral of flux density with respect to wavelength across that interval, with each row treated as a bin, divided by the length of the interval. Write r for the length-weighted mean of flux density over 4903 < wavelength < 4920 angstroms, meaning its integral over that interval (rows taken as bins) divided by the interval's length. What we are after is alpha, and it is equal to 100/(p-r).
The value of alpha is -270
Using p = 8.0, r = 8.33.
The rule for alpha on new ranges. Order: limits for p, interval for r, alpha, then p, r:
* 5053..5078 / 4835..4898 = 915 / 8.0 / 7.89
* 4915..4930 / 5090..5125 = 2099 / 8.2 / 8.19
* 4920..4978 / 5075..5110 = 889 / 8.3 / 8.22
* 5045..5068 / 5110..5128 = -420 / 7.9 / 8.12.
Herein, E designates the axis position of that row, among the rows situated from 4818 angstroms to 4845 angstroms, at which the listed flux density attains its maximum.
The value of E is 4836.5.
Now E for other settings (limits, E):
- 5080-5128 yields 5106.5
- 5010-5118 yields 5026.5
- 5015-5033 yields 5026.5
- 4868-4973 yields 4936.5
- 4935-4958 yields 4936.5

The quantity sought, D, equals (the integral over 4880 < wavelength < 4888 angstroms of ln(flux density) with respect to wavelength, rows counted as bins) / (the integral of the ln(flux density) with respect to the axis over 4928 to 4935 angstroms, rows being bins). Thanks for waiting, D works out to 1.14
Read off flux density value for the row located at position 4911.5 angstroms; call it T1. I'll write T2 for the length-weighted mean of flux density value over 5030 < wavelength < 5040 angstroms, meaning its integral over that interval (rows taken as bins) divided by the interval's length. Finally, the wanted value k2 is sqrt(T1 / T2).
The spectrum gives 1.01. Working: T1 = 7.783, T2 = 7.70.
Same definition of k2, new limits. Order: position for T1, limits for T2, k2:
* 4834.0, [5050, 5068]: 1.06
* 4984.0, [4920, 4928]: 0.96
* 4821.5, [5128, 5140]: 1.00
